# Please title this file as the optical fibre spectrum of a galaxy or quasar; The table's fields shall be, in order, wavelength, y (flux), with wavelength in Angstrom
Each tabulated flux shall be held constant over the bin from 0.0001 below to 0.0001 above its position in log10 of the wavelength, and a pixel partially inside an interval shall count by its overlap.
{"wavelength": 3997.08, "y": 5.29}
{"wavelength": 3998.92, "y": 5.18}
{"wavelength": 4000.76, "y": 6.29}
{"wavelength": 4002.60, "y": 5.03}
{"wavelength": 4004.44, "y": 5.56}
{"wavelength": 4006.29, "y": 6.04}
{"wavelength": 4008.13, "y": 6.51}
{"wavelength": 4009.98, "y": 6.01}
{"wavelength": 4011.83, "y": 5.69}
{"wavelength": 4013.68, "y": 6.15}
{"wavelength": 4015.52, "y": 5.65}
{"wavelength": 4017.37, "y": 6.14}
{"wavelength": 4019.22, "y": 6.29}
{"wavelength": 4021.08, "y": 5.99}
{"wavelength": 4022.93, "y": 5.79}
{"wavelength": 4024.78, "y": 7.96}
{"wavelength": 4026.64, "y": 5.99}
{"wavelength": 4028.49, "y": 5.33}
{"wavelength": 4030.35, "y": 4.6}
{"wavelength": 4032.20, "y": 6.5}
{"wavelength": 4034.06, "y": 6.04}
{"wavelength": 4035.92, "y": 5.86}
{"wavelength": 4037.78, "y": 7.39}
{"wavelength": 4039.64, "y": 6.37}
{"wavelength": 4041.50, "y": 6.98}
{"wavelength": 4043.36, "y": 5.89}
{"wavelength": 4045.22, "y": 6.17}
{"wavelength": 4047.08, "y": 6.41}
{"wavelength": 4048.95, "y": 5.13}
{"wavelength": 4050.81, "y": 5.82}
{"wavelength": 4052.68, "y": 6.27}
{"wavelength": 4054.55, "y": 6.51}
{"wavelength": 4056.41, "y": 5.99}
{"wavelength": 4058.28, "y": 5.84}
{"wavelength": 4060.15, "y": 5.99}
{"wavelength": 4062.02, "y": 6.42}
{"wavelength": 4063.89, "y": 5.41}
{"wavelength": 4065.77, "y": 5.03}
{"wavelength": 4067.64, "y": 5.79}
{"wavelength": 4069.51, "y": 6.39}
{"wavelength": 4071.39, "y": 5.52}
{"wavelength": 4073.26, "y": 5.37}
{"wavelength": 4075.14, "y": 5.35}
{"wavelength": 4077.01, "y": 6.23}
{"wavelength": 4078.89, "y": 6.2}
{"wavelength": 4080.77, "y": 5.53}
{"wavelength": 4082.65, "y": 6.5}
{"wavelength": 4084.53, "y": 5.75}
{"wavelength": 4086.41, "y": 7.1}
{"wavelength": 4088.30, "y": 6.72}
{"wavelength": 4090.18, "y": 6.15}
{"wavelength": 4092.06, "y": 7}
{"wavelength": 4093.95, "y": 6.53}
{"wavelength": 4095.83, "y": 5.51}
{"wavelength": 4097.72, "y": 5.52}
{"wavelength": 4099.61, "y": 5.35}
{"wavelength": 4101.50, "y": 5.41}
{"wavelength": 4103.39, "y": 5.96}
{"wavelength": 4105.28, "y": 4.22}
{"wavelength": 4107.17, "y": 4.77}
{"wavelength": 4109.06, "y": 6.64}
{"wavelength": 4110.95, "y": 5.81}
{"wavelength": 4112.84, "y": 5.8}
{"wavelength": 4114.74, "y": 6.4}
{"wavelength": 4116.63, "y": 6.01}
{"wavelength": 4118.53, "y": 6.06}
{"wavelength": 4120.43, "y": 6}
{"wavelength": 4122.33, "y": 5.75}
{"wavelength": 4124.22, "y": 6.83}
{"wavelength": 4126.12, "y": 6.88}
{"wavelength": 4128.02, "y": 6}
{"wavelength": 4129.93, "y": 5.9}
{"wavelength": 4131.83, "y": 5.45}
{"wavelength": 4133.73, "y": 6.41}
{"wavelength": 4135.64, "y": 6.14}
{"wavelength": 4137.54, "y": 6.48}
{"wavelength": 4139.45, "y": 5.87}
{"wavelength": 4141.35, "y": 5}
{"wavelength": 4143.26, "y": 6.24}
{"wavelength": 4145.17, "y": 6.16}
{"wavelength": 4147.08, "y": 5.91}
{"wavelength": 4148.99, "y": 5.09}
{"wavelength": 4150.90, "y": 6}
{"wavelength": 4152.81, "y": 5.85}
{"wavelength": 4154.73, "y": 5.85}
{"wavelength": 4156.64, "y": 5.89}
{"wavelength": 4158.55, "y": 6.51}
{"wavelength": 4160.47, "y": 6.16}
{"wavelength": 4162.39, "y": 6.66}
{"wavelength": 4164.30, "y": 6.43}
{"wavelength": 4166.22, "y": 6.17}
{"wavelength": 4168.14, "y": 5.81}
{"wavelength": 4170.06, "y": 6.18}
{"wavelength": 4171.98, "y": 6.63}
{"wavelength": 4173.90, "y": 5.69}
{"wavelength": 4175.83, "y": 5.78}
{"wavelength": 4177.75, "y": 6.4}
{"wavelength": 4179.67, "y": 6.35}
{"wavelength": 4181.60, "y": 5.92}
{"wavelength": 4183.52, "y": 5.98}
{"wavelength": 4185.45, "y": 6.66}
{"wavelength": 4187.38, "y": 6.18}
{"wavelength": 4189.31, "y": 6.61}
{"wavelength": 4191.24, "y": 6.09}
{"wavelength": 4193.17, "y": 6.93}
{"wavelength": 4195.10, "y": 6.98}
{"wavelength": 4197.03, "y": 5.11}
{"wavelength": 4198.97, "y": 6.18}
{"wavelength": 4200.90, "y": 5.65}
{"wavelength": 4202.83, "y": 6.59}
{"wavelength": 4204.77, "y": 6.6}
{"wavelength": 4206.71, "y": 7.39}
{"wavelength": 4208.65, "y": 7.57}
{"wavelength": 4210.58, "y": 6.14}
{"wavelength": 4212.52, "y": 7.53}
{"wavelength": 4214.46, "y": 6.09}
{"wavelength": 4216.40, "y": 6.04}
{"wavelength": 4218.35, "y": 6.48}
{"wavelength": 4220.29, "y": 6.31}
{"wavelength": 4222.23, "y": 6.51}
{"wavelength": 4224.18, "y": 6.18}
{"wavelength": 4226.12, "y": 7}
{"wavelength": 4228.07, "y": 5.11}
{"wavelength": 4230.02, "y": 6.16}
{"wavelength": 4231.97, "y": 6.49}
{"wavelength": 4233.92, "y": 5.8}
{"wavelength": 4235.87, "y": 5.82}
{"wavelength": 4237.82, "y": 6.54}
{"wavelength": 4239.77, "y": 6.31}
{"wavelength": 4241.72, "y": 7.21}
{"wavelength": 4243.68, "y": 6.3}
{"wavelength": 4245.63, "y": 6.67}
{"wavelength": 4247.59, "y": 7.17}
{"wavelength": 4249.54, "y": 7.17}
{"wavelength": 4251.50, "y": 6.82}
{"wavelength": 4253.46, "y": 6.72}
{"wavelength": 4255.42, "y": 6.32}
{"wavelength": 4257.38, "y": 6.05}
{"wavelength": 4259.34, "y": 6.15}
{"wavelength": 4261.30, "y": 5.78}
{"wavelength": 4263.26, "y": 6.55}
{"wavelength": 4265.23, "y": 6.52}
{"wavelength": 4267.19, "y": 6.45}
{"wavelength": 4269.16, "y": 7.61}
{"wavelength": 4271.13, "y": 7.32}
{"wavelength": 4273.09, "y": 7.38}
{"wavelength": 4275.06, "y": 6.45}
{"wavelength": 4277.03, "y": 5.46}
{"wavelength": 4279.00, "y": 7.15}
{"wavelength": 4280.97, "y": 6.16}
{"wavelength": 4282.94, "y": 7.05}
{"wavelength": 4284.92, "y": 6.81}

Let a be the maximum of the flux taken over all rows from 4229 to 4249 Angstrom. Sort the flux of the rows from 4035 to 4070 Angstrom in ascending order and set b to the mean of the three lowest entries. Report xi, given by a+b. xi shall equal 12.4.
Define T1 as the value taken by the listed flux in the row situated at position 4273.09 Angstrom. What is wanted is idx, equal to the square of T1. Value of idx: 54.5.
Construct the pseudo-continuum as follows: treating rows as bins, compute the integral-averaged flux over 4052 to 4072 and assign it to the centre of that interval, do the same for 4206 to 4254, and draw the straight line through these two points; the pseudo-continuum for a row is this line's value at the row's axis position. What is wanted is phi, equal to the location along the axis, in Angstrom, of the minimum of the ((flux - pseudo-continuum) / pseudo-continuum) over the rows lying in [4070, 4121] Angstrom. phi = 4105.28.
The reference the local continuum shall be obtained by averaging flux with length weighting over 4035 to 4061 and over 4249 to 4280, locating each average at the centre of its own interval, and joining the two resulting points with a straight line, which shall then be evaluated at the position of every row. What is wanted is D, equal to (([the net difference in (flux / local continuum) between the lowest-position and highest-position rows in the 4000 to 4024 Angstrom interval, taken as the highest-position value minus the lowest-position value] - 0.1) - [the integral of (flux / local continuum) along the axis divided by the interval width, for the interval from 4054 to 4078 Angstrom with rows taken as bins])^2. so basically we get 1.26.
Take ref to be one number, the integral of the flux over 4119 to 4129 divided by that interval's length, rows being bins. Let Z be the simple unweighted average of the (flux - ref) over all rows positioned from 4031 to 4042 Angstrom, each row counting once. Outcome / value 0.25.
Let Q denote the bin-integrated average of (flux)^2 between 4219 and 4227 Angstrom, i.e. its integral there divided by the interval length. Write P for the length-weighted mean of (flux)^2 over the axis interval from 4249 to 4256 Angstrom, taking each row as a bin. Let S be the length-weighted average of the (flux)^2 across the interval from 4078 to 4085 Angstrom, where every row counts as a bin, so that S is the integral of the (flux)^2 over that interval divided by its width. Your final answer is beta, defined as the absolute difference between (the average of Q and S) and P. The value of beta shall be 6.4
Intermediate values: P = 45.7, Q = 42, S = 36.3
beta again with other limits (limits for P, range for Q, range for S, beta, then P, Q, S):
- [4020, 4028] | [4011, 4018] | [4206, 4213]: 1.7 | 41.3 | 35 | 51.2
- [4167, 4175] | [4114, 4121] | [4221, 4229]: 1.2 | 37.0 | 37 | 39.0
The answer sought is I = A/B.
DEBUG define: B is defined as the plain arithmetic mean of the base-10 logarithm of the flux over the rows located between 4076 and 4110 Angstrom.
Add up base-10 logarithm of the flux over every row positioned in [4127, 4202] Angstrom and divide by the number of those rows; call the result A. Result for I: 1.02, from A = 0.783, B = 0.771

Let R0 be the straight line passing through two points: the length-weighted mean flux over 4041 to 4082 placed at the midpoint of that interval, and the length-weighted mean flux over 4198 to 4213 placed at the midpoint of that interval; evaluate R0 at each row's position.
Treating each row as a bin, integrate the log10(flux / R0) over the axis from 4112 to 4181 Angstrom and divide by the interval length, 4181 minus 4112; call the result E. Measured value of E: -0.021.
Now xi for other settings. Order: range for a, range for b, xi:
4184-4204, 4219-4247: 12.6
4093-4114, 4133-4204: 11.7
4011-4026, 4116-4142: 13.4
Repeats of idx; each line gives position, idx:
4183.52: 35.8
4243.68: 39.7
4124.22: 46.6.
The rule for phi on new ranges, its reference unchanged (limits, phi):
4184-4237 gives 4228.07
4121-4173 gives 4141.35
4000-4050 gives 4030.35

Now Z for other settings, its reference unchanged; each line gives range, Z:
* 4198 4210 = 0.39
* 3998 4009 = -0.51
